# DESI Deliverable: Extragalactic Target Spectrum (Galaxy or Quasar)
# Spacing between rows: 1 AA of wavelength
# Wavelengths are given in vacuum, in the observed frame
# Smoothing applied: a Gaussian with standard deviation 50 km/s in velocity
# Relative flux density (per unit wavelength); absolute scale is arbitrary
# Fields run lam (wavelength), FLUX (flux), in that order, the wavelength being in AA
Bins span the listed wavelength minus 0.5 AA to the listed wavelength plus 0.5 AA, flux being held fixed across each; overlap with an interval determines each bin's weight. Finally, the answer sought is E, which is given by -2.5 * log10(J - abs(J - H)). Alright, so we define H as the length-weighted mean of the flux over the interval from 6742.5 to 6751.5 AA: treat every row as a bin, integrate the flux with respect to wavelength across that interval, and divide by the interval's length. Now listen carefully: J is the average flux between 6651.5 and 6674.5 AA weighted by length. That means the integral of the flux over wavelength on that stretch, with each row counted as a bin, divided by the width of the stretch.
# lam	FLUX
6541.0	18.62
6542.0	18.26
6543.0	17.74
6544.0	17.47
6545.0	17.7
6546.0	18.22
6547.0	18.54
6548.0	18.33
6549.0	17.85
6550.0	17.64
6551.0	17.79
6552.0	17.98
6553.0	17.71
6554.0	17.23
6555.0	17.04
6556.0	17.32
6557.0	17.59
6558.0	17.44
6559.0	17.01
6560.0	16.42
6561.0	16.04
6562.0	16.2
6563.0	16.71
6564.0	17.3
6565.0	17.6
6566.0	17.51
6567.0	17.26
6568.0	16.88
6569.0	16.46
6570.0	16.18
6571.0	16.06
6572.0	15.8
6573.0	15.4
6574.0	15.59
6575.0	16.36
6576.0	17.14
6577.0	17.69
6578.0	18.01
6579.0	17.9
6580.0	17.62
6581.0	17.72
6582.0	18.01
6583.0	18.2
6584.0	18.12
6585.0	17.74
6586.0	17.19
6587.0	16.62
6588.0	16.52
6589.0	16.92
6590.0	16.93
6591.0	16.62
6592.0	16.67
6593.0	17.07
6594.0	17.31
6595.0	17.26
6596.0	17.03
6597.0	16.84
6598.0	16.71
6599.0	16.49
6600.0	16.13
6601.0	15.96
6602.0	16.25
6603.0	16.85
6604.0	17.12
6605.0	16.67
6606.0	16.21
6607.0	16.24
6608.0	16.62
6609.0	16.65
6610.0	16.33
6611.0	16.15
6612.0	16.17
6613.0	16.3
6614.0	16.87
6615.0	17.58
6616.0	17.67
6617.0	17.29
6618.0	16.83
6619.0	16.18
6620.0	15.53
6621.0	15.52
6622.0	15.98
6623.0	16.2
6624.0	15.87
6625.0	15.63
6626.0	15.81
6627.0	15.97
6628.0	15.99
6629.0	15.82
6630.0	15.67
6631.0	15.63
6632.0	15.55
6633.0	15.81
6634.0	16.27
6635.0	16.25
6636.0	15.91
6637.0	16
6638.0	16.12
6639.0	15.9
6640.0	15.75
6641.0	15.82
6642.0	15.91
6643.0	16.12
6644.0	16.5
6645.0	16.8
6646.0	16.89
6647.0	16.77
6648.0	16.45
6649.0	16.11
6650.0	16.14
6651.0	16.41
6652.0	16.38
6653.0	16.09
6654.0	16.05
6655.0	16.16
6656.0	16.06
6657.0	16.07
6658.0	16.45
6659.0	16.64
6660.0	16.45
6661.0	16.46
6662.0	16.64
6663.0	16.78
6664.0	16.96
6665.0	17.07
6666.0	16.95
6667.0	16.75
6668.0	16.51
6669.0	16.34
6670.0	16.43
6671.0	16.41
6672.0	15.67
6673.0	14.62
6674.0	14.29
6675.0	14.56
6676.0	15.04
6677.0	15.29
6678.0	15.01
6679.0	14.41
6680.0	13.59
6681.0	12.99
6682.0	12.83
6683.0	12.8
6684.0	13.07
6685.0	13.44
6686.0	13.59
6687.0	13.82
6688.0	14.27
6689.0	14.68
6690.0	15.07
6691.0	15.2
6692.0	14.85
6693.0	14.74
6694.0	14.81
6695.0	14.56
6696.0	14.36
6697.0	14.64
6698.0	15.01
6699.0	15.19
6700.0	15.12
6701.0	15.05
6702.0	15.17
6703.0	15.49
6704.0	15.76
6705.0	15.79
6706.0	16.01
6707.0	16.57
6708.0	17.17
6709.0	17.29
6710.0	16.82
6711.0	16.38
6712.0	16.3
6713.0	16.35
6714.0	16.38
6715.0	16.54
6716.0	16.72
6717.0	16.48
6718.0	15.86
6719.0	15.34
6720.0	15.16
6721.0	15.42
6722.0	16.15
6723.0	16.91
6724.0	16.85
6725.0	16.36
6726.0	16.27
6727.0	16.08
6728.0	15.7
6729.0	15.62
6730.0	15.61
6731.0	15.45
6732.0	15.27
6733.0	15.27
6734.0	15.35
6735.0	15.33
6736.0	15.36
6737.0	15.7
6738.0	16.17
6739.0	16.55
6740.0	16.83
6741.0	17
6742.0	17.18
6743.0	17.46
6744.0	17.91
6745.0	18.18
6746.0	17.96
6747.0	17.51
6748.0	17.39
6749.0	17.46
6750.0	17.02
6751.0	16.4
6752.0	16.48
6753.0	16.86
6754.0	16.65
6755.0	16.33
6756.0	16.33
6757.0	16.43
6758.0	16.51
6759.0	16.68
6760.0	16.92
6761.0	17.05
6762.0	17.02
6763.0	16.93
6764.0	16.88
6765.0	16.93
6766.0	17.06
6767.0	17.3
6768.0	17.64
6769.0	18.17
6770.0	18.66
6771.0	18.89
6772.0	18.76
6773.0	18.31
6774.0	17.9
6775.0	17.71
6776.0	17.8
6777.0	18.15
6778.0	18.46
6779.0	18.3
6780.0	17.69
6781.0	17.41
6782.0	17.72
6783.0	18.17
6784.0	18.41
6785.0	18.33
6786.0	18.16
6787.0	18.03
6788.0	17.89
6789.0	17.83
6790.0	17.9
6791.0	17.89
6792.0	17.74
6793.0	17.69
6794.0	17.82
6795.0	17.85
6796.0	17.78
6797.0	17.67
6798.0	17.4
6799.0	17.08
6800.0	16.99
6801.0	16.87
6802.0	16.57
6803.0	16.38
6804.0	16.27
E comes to -2.94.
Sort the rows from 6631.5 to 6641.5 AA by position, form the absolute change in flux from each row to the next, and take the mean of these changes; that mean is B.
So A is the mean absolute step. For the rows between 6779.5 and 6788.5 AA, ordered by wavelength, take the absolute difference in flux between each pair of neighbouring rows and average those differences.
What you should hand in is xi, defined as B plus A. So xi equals 0.42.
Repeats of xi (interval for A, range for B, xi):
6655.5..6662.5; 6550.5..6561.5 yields 0.48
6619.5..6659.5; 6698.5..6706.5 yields 0.34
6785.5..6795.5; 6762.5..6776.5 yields 0.34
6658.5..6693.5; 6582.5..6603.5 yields 0.56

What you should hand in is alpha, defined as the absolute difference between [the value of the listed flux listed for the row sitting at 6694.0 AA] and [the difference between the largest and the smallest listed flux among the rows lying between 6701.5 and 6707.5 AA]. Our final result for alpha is 13.4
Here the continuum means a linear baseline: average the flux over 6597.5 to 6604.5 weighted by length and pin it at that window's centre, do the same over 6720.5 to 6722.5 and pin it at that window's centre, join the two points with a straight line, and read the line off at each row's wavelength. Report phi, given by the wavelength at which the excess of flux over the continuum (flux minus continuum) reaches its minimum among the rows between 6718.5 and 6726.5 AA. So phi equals 6720.0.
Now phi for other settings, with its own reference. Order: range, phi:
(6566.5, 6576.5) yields 6573.0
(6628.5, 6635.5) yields 6632.0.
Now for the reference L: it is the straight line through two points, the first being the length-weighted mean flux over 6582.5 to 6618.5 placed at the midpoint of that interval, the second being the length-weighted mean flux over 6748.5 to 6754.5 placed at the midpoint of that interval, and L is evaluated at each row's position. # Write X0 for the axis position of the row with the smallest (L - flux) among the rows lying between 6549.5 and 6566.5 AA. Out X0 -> 6552.0 AA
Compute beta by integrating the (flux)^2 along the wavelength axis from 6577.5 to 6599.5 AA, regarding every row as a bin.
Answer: 6553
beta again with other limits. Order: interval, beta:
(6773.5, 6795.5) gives 7088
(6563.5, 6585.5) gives 6461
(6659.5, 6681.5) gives 5448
